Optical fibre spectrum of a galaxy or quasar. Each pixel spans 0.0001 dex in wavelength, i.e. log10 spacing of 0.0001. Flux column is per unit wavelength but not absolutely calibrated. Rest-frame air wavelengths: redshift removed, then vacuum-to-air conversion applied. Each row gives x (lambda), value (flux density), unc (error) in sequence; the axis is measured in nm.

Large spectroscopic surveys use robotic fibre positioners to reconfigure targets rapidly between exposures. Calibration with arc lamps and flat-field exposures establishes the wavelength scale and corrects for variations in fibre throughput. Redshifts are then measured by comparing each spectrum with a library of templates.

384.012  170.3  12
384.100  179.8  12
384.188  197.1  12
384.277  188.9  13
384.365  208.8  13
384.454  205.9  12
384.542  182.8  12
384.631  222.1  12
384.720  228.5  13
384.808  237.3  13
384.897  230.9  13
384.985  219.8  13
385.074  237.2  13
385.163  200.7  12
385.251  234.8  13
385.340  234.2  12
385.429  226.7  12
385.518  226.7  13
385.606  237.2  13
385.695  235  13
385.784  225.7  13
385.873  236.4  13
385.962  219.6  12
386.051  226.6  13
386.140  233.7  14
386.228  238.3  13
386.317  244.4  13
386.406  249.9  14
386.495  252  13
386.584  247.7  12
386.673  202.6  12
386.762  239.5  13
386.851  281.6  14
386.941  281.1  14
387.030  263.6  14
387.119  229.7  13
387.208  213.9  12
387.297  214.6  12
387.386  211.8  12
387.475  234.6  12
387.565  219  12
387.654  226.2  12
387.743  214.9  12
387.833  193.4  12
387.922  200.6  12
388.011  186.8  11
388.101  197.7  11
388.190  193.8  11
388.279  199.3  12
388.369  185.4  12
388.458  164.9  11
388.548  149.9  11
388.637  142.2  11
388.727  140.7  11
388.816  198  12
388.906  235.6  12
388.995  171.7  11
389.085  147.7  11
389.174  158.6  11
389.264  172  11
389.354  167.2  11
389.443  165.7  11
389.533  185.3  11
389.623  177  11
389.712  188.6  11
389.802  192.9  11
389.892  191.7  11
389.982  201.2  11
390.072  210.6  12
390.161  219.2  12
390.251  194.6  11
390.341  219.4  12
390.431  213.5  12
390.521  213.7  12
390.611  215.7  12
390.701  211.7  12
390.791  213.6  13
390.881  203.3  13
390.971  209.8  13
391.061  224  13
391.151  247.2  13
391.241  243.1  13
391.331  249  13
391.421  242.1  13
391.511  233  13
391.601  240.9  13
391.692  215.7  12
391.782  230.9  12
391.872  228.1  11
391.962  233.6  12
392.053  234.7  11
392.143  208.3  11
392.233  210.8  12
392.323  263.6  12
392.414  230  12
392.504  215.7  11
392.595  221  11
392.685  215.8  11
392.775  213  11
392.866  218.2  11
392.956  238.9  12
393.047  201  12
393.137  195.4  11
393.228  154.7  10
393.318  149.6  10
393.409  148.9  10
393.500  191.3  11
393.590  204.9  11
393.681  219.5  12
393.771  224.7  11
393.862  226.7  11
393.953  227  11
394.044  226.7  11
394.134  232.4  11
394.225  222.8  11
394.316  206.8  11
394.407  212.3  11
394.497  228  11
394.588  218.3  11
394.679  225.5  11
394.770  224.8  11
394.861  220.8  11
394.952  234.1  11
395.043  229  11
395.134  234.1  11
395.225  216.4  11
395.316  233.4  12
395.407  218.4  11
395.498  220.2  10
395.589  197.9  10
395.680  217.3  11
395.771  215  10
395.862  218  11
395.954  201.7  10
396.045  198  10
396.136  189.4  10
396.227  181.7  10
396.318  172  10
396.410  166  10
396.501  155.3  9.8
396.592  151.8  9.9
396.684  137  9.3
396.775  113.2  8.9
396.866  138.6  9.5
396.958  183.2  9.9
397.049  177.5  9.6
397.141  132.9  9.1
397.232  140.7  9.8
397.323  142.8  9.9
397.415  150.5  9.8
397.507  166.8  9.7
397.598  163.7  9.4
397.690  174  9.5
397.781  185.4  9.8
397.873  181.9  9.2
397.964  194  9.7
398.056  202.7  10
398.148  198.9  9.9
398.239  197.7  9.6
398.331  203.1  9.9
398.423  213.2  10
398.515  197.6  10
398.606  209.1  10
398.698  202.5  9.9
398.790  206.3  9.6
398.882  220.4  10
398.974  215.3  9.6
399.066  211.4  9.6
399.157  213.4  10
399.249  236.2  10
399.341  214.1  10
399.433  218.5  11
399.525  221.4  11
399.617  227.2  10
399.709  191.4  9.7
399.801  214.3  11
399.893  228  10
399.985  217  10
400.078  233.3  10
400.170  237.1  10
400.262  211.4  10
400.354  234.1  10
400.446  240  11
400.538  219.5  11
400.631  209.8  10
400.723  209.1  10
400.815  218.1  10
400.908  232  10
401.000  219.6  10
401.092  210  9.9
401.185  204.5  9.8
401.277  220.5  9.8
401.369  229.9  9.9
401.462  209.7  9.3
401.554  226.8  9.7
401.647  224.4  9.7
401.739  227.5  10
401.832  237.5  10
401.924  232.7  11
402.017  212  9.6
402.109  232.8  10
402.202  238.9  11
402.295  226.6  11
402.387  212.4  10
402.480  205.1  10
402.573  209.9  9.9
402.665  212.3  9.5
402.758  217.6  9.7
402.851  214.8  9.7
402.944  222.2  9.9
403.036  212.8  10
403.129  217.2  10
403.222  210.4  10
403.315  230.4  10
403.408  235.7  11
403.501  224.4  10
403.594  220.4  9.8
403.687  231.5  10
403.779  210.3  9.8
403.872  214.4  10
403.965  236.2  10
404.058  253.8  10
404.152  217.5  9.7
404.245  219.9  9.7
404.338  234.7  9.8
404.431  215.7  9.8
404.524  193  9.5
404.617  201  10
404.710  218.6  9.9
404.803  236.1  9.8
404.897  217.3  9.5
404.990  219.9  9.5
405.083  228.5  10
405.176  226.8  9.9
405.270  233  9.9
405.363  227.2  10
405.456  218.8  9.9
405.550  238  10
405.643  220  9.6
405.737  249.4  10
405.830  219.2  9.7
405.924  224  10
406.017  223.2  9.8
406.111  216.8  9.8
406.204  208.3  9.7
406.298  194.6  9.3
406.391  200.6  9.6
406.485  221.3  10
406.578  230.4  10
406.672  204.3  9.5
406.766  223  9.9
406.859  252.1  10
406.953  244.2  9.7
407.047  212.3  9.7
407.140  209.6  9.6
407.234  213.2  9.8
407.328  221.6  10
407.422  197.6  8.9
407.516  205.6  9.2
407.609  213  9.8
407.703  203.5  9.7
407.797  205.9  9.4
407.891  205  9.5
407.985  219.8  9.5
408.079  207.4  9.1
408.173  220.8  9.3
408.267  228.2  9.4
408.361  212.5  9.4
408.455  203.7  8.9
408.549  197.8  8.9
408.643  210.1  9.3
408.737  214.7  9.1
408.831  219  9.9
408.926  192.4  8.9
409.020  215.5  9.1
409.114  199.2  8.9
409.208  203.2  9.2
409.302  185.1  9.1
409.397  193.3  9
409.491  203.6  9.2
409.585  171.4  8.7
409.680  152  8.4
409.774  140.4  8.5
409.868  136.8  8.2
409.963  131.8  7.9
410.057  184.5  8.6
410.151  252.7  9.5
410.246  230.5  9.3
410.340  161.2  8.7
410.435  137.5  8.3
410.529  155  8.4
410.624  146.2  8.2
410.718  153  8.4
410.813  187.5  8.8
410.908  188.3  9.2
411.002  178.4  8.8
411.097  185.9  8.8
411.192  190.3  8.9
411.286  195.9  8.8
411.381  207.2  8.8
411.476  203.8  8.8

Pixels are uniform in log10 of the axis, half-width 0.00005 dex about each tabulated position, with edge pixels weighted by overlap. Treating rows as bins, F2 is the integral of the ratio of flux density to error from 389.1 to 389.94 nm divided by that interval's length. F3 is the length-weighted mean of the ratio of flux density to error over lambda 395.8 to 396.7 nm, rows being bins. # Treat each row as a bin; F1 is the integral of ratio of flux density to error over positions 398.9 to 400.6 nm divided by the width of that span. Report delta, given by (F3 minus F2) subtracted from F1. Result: 19.9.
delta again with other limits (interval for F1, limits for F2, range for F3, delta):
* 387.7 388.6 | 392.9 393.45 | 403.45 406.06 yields 10.3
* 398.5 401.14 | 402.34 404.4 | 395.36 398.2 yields 26.0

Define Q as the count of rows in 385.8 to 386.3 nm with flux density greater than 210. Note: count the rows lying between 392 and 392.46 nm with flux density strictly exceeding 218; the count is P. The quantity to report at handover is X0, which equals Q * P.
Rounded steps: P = 3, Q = 5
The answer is 15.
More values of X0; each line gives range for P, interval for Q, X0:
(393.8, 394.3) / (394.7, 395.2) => 25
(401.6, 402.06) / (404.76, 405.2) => 20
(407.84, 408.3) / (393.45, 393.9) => 9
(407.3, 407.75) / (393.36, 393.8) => 2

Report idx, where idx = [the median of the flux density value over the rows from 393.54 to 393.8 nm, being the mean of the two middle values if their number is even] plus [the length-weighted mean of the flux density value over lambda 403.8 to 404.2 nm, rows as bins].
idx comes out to 448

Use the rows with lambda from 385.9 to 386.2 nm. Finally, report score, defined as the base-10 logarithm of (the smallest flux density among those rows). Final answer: 2.342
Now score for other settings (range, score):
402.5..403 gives 2.322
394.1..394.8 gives 2.316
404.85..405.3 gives 2.337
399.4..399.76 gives 2.282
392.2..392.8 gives 2.324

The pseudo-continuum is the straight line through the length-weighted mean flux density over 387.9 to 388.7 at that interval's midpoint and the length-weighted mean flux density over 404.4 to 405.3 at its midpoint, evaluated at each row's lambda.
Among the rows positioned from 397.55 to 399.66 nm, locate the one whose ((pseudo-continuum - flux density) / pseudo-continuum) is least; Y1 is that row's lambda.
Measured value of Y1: 399.249 nm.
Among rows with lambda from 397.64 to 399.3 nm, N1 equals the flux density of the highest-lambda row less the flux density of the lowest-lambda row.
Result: 62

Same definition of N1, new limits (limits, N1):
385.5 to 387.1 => 37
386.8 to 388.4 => -96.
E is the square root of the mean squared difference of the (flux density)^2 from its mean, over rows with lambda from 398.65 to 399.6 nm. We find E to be 3853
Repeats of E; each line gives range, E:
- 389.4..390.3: 5660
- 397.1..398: 6463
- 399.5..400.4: 5613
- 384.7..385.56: 4562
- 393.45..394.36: 5232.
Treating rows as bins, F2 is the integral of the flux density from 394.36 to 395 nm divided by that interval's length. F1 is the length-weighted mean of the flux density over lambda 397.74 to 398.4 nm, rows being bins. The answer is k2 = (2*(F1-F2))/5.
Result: -11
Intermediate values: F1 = 195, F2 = 223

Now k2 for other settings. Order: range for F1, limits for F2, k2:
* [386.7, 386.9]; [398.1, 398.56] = 21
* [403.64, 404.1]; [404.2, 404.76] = 6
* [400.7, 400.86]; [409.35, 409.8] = 16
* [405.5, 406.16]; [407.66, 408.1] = 7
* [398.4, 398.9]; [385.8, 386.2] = -9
